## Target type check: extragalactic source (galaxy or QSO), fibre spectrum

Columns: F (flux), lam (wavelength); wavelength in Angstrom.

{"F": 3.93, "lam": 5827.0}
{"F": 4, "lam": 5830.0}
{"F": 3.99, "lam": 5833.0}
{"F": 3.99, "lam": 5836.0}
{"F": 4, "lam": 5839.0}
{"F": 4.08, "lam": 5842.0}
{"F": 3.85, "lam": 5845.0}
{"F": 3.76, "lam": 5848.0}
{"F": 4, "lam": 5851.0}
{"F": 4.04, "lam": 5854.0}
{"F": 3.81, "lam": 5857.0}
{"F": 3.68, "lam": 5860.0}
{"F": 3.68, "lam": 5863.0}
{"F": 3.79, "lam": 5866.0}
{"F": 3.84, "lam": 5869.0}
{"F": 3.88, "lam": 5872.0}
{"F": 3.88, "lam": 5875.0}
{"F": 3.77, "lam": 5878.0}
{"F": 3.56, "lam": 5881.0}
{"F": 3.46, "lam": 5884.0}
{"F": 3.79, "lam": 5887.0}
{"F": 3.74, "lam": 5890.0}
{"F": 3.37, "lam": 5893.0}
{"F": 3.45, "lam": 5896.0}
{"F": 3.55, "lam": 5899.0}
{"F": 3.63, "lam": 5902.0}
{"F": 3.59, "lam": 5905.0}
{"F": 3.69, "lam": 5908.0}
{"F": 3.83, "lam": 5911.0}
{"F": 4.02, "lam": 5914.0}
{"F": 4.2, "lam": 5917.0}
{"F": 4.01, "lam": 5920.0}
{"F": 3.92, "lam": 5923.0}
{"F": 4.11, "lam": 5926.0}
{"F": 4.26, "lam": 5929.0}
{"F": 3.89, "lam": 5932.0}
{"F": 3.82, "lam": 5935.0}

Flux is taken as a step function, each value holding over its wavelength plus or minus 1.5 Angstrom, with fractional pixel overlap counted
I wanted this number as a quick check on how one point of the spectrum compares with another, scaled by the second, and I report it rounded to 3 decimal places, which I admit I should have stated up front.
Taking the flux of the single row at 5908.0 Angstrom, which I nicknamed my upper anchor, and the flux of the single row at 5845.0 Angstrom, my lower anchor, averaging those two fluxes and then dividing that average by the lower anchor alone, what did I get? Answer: 0.979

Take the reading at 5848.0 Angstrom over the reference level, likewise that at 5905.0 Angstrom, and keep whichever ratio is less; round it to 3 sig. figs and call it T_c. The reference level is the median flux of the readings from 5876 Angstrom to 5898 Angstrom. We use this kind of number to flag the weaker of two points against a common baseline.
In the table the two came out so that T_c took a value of 1.01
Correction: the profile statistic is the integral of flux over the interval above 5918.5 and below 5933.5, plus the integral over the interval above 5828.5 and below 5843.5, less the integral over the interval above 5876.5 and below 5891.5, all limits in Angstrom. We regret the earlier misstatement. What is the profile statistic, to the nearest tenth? 65.8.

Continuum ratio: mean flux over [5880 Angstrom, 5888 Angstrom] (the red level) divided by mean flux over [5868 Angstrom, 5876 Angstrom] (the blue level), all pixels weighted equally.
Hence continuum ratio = 0.93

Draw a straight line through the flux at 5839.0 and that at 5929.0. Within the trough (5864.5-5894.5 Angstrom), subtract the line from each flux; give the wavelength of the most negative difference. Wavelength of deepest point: 5893.0 Angstrom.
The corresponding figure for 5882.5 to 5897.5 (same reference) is 5893.0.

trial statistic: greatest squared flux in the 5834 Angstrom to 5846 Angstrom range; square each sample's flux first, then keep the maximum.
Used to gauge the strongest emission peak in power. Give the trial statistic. 16.6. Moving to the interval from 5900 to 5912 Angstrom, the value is 14.7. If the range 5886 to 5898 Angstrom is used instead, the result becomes 14.4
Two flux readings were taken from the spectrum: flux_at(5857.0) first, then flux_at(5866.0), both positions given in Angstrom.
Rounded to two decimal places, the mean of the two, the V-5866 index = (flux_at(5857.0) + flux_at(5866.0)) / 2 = 3.80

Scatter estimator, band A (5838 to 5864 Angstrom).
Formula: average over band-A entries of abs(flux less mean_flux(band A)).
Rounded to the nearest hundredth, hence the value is 0.14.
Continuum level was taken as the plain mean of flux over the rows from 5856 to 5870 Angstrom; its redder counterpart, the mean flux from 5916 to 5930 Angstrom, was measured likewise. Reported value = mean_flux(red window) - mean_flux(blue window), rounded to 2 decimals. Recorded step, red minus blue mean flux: 0.34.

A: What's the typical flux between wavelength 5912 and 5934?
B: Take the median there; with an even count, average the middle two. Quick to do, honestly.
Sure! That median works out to 4.02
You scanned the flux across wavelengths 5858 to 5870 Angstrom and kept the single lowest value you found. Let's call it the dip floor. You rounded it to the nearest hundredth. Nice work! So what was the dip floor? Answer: 3.68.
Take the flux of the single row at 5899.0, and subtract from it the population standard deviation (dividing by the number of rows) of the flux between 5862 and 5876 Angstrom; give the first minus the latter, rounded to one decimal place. 3.5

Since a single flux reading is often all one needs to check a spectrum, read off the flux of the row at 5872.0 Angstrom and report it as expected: 3.88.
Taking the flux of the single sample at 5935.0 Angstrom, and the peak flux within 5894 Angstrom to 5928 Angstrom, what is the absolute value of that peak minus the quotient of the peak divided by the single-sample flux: 3.101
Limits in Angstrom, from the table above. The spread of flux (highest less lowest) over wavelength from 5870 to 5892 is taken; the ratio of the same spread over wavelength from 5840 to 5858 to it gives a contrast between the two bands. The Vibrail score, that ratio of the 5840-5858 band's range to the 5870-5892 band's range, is 0.76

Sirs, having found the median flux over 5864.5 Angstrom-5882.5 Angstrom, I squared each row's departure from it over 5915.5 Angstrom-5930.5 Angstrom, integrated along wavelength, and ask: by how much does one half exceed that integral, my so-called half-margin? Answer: -0.9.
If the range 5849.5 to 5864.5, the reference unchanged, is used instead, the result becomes 0.1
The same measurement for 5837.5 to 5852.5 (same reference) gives 0.1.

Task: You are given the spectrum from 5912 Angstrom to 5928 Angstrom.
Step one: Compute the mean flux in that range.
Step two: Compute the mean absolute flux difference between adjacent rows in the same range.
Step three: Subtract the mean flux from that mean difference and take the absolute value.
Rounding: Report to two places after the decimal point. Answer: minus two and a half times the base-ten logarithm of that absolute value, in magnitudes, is -1.47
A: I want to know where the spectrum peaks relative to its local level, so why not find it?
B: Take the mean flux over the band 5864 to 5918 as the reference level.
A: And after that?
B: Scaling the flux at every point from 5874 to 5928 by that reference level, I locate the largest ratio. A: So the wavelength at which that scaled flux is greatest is 5917.0 Angstrom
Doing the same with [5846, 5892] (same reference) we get 5854.0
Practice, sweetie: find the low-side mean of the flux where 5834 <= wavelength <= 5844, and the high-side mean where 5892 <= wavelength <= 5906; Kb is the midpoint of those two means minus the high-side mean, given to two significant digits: 0.25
